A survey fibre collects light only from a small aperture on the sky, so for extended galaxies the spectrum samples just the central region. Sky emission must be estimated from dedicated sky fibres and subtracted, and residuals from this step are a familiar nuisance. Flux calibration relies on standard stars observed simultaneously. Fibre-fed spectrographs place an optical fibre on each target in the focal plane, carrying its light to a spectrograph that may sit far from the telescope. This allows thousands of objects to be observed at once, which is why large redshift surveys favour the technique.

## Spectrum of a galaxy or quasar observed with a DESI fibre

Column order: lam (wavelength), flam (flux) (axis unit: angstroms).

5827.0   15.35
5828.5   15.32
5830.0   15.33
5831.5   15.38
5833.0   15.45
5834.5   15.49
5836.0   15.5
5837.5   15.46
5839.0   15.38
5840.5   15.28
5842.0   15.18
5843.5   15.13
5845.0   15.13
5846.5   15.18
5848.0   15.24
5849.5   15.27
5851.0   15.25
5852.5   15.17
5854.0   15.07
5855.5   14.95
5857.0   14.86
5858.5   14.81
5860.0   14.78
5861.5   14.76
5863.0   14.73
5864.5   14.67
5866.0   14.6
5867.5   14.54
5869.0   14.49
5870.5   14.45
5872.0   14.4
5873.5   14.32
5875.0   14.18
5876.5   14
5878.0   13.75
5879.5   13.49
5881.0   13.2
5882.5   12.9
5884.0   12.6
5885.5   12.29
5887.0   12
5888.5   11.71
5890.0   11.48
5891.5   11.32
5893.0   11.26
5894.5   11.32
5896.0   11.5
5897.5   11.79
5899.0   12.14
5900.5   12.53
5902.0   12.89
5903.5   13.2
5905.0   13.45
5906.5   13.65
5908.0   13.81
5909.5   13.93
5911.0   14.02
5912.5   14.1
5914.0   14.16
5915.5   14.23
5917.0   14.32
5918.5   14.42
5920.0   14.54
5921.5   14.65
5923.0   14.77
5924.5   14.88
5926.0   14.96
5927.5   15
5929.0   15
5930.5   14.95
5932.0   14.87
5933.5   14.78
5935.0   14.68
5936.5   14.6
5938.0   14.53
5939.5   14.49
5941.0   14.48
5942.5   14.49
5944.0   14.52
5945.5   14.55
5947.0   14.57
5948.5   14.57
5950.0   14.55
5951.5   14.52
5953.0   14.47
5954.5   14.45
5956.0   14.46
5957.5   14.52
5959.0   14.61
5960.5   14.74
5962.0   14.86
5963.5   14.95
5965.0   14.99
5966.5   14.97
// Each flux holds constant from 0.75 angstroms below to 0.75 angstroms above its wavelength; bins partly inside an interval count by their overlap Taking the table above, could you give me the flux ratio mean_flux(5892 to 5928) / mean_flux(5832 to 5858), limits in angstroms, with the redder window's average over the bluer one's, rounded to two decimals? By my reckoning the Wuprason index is 0.89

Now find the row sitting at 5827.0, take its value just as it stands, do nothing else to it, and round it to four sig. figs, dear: 15.35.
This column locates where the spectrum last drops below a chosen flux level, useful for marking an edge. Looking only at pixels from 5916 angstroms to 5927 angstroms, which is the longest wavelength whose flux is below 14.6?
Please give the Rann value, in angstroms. 5920.0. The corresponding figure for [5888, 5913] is 5912.5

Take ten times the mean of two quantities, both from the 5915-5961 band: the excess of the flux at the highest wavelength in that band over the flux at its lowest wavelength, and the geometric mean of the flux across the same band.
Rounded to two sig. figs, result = 76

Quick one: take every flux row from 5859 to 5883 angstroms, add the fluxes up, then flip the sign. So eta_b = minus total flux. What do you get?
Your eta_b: -227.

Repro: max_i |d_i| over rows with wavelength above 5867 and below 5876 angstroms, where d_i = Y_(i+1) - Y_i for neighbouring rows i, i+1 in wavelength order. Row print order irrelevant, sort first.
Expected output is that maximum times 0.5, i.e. 0.07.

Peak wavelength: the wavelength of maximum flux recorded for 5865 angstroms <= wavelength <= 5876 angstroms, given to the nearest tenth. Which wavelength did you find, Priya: 5866.0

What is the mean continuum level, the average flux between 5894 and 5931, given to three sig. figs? 13.8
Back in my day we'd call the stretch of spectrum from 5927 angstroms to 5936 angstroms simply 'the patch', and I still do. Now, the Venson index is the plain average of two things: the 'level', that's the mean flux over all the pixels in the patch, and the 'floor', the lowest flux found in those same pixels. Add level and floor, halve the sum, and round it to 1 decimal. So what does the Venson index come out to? 14.8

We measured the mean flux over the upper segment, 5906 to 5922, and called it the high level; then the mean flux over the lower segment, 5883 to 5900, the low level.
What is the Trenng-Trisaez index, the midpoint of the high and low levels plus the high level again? 27.1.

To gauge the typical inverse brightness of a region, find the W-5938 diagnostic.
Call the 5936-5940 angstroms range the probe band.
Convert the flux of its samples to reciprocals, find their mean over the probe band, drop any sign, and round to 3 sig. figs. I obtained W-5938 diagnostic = 0.0688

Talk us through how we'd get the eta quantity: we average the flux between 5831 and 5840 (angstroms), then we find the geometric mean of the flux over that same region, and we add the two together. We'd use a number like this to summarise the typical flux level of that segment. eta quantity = 30.9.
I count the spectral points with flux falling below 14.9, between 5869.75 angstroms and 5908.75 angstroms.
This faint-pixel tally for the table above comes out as 26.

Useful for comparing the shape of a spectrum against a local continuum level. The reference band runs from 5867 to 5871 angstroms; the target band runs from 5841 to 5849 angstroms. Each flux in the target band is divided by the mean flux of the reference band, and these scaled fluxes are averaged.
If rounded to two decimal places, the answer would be 1.05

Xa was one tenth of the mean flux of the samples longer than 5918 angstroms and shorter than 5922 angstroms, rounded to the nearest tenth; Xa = 1.5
